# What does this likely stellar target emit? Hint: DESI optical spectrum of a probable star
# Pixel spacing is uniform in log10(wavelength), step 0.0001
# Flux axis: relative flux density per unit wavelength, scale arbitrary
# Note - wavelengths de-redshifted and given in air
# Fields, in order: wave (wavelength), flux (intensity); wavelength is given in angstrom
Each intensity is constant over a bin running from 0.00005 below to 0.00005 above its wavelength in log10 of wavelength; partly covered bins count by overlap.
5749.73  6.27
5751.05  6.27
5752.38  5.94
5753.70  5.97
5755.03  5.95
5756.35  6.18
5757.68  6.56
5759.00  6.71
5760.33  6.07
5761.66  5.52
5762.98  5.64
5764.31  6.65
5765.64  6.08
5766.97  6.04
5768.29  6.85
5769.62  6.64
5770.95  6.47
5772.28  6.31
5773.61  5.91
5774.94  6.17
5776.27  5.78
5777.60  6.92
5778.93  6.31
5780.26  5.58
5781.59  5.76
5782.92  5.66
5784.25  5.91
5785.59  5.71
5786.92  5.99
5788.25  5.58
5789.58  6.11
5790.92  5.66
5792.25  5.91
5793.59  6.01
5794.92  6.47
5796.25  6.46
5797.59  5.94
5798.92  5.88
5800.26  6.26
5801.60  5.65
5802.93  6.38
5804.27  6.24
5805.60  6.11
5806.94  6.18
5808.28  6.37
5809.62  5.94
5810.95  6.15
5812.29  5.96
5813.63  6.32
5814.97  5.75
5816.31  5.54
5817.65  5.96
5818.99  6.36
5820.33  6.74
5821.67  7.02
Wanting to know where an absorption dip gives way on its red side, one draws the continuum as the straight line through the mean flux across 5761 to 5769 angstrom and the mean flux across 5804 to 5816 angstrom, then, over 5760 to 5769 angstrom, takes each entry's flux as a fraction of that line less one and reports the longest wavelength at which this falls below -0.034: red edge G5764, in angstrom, 5762.98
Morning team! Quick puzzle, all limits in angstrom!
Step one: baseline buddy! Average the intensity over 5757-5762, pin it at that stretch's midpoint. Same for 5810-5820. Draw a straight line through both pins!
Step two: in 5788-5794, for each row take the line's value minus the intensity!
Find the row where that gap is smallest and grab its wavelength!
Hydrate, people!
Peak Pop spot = 5789.58 angstrom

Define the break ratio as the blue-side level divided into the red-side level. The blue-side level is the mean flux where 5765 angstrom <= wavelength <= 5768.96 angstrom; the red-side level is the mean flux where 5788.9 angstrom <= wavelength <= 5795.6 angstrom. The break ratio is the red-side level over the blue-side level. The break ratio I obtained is 0.95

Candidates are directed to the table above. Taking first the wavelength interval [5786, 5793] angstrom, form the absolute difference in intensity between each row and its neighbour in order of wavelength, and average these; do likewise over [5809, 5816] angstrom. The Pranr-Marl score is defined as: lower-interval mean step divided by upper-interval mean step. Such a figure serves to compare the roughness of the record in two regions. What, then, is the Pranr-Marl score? 1.2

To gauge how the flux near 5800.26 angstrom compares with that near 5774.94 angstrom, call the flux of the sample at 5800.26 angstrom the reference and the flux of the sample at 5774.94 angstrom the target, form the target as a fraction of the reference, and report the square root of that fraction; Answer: 0.99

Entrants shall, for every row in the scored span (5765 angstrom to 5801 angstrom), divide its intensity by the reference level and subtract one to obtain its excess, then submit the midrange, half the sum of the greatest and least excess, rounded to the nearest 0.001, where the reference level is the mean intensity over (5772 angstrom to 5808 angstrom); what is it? 0.036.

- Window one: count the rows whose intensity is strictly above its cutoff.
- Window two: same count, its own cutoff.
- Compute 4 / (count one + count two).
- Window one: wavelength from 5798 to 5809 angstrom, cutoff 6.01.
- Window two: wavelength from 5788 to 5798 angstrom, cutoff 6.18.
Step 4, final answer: 0.50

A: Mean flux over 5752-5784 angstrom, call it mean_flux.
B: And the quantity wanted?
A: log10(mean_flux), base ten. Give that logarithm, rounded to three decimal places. 0.789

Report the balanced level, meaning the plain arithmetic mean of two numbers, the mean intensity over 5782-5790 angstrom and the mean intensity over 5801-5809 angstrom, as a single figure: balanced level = 5.99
